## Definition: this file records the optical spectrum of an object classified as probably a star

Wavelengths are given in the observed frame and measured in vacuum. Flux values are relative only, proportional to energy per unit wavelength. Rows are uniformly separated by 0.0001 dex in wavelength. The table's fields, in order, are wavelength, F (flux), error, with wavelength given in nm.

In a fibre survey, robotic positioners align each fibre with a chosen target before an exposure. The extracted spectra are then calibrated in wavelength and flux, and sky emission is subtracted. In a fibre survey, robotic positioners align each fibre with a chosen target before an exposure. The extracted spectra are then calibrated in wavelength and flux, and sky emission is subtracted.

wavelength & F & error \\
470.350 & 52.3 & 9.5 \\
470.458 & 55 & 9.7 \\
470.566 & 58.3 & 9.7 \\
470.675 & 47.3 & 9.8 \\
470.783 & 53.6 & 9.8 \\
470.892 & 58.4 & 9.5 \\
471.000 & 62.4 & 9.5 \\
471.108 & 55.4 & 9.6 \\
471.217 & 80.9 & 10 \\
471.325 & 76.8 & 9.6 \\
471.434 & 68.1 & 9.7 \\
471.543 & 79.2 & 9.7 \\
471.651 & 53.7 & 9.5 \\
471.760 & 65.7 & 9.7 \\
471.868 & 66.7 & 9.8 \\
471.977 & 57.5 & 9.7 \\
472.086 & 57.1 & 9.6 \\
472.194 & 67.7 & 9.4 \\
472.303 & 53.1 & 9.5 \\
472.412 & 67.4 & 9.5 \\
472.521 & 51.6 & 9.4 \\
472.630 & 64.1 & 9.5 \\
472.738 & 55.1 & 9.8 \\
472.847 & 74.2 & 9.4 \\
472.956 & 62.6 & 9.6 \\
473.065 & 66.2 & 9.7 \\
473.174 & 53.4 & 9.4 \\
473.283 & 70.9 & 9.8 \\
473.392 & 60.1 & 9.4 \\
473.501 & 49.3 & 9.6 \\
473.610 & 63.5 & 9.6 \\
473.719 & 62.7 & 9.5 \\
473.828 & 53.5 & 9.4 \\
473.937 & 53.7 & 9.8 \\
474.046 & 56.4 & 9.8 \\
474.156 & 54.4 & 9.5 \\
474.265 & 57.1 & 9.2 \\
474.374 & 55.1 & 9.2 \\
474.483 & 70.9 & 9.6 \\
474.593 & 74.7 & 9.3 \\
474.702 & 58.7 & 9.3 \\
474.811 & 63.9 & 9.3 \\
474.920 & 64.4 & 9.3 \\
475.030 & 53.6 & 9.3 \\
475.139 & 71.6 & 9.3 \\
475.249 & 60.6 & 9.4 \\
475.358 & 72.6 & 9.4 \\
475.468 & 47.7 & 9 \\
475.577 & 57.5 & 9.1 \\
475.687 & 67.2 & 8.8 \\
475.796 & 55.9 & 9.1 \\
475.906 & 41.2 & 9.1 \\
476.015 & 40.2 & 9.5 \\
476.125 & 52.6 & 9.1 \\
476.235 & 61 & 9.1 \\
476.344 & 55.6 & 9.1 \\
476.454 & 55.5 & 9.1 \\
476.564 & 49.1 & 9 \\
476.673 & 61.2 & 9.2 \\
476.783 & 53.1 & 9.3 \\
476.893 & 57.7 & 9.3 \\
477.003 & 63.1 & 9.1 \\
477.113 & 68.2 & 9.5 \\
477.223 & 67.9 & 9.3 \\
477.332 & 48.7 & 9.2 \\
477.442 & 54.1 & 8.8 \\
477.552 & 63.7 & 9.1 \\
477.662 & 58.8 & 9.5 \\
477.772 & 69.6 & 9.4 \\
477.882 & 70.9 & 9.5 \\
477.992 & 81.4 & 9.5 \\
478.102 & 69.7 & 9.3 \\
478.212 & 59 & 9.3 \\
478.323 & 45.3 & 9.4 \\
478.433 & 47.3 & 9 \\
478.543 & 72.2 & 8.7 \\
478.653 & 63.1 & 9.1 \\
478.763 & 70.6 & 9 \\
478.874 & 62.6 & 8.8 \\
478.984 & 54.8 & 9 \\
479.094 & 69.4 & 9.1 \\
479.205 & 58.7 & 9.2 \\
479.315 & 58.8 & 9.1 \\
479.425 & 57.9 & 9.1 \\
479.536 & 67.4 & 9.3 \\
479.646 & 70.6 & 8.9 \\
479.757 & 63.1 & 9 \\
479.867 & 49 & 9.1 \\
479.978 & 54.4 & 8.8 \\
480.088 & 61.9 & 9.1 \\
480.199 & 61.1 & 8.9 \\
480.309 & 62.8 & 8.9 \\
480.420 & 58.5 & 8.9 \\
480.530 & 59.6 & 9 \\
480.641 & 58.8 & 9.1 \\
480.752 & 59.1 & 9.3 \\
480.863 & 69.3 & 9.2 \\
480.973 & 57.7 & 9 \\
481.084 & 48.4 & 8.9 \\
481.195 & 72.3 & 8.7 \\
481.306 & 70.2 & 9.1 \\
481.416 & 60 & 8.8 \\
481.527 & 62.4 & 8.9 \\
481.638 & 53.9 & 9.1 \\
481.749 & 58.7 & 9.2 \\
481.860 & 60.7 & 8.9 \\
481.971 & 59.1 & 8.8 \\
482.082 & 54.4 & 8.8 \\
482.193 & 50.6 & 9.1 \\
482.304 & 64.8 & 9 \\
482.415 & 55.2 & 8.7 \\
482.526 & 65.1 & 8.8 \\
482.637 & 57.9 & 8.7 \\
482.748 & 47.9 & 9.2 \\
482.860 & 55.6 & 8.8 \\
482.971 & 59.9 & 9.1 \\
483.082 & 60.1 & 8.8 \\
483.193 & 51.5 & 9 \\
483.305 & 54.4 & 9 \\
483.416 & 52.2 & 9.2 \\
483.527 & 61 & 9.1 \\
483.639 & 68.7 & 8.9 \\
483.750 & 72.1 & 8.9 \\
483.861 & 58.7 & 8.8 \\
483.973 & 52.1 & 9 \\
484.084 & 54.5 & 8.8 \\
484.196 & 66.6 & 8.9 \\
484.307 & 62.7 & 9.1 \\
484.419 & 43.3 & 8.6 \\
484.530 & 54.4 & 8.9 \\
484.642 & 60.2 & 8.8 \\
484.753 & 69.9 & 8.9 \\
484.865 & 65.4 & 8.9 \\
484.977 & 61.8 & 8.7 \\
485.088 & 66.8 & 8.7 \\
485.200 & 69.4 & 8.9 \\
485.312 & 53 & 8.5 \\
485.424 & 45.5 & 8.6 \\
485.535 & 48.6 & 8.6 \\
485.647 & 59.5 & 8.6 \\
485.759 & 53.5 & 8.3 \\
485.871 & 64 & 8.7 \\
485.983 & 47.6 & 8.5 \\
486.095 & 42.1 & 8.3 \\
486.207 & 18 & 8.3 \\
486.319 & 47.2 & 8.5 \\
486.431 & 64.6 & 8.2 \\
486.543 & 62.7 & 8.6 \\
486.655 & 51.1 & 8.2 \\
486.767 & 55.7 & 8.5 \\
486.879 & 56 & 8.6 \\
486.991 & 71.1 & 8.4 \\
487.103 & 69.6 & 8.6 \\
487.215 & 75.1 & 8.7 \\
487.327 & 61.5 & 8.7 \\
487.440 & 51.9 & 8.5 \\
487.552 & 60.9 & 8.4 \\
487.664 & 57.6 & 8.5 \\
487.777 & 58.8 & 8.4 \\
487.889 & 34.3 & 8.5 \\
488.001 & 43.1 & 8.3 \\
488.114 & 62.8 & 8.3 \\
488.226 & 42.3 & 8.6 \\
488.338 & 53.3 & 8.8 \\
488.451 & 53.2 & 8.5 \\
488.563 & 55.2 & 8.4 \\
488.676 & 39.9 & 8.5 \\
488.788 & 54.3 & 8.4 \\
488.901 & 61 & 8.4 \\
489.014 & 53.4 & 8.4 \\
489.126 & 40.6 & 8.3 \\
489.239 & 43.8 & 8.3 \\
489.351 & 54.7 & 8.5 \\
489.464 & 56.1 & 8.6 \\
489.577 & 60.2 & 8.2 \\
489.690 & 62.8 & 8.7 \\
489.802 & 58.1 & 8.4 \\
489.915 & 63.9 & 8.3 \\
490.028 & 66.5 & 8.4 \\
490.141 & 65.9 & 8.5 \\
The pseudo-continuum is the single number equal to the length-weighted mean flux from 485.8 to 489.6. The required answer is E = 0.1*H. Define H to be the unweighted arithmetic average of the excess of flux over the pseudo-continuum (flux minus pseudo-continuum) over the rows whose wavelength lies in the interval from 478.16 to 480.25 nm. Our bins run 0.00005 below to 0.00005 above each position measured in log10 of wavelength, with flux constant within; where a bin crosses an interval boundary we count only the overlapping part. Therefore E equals 0.68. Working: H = 6.8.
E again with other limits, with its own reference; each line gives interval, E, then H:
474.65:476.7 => 0.38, 3.8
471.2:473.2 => 1.07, 10.7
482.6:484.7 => 0.40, 4.0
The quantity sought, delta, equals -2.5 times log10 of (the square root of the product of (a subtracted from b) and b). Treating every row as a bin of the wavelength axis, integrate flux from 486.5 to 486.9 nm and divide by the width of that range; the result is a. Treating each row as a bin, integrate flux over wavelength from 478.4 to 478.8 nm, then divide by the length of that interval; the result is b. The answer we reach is -3.4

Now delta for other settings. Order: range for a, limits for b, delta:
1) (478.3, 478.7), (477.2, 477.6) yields 0.0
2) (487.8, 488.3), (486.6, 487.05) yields -3.5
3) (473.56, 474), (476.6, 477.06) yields -1.0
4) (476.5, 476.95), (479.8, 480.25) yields -2.4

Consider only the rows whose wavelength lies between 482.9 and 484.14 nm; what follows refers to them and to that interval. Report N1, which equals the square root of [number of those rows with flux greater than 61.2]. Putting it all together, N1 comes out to 1.4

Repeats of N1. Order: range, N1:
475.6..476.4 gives 1.0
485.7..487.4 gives 2.6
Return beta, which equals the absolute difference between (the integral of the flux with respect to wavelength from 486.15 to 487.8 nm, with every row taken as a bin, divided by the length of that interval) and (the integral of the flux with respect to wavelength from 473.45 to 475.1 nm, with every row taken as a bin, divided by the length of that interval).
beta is 2.2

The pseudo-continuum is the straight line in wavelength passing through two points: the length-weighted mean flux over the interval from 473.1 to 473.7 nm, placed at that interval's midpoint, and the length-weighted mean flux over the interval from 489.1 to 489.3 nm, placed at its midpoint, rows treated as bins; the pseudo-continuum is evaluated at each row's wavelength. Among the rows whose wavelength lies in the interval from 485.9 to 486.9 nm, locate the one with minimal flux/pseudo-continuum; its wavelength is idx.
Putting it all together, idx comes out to 486.207 nm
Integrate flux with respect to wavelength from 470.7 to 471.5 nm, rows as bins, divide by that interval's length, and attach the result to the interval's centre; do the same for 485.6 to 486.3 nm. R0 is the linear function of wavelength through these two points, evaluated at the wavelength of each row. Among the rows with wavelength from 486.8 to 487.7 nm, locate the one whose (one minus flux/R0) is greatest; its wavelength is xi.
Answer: 487.440 nm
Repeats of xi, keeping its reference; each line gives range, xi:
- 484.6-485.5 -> 485.424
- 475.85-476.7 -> 476.015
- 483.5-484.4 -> 483.973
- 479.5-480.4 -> 479.867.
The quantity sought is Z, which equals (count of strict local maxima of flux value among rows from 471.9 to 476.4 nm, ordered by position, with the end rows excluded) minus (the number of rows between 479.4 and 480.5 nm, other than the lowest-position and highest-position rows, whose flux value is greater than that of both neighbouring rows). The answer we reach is 12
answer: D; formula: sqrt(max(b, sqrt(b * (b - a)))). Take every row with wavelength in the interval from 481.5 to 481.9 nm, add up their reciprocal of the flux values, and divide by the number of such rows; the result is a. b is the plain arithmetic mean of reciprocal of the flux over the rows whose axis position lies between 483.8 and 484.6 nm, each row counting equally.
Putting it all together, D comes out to 0.135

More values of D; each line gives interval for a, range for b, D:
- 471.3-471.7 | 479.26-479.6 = 0.128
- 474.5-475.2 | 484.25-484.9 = 0.131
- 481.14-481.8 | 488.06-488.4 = 0.139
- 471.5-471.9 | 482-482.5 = 0.134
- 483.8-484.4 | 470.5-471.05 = 0.134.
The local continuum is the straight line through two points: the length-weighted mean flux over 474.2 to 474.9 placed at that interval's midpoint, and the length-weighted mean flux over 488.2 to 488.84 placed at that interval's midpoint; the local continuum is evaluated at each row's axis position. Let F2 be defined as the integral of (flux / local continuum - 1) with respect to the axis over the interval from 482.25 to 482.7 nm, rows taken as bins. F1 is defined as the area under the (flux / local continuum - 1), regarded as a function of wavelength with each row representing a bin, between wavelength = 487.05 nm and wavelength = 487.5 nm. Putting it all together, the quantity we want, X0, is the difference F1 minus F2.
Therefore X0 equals 0.08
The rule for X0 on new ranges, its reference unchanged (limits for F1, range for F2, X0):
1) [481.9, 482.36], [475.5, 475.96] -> 0.06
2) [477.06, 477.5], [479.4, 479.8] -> -0.05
